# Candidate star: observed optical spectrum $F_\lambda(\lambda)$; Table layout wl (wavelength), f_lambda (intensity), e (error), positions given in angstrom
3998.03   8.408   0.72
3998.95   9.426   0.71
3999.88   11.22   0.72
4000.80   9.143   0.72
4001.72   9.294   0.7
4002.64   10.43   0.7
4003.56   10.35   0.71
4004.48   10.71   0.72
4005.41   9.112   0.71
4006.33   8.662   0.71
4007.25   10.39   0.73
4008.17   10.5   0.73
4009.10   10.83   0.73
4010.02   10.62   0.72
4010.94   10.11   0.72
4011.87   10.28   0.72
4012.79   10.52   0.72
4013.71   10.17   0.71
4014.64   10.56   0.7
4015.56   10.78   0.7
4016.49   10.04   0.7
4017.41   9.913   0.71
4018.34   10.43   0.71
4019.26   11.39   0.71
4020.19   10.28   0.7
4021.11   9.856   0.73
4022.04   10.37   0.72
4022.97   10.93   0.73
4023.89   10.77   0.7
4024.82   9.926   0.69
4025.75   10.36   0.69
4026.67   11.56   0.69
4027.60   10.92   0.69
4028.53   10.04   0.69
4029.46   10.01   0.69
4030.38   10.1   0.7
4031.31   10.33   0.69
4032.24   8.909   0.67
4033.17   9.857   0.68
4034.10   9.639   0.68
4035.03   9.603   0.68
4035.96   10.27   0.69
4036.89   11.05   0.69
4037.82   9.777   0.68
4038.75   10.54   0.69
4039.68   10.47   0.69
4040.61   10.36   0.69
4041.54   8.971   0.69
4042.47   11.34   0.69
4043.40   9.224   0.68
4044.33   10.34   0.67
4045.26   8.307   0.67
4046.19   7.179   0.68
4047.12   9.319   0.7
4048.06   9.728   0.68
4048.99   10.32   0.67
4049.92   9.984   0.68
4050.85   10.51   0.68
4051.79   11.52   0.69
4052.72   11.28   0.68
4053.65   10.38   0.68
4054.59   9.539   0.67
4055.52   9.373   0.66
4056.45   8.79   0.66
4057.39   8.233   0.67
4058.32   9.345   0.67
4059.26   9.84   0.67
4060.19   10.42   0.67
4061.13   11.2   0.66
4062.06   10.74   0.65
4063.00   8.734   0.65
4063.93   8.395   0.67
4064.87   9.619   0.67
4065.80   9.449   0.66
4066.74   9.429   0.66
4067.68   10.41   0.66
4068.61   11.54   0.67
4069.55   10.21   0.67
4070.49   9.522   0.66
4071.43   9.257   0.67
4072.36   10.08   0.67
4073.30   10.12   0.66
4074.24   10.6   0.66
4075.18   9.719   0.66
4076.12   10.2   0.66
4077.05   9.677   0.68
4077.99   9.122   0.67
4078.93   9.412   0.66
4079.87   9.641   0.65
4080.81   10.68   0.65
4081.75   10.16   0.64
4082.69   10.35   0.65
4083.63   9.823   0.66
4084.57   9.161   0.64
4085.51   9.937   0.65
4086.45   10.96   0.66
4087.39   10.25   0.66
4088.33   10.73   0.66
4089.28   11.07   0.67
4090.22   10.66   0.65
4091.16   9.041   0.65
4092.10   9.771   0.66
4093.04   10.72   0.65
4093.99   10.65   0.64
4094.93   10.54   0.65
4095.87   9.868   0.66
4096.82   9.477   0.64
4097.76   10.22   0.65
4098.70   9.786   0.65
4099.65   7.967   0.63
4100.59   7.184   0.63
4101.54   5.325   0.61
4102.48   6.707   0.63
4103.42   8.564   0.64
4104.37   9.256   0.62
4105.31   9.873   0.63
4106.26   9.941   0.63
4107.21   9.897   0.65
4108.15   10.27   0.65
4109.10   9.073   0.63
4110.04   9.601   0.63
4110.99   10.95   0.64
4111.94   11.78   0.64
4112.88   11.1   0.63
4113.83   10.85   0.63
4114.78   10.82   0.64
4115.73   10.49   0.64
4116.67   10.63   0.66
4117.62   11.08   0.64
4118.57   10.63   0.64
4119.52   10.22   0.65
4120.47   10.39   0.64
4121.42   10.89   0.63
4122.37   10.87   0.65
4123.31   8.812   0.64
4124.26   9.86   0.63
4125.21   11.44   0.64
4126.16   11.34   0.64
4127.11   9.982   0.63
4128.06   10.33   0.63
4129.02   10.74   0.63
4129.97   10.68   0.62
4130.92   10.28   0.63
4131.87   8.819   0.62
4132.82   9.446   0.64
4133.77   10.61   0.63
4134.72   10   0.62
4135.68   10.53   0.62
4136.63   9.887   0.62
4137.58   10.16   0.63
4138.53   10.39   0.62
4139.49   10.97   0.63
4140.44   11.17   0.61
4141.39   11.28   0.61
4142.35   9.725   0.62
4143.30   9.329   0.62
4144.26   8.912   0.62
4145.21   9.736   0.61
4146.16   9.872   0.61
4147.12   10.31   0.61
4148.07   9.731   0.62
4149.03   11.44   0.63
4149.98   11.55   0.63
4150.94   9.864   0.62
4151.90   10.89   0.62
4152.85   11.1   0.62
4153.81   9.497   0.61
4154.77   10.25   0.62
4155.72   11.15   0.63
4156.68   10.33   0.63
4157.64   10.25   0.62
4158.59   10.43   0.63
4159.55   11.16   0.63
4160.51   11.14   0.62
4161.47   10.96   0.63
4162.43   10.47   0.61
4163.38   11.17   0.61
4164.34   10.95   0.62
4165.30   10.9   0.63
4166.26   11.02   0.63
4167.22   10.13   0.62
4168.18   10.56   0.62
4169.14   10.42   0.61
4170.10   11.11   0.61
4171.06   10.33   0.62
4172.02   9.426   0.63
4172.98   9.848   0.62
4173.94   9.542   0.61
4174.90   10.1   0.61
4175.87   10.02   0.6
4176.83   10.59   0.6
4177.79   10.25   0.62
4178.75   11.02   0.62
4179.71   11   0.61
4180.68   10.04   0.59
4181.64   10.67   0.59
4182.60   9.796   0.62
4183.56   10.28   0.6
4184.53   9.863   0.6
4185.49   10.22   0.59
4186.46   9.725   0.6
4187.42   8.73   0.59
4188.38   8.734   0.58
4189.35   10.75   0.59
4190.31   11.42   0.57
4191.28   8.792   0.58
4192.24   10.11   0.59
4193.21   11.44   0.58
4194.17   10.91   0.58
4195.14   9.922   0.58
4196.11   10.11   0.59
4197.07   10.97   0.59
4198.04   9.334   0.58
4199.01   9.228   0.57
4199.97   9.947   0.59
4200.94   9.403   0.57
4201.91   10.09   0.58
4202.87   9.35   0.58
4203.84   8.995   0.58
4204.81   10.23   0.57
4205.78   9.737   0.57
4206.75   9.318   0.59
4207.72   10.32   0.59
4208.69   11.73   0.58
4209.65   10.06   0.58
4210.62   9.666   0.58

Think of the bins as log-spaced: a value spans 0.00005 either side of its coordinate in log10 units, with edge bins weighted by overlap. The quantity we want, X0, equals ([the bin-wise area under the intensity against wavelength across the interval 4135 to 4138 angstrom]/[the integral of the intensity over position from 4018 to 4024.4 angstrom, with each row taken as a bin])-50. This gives -49.5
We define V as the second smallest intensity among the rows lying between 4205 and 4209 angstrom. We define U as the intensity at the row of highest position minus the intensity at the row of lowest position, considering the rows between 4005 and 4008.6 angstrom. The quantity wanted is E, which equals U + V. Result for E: 11.1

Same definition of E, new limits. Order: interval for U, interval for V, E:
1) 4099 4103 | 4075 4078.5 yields 8.4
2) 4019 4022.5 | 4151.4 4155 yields 9.2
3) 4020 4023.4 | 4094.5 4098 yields 10.5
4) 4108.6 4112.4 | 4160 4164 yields 13.7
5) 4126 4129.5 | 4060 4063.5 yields 9.8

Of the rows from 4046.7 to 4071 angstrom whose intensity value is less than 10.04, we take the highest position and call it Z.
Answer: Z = 4070.49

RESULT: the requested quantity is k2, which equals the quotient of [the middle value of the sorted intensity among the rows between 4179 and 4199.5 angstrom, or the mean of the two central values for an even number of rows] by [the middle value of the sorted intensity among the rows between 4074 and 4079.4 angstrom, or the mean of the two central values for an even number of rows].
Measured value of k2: 1.04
